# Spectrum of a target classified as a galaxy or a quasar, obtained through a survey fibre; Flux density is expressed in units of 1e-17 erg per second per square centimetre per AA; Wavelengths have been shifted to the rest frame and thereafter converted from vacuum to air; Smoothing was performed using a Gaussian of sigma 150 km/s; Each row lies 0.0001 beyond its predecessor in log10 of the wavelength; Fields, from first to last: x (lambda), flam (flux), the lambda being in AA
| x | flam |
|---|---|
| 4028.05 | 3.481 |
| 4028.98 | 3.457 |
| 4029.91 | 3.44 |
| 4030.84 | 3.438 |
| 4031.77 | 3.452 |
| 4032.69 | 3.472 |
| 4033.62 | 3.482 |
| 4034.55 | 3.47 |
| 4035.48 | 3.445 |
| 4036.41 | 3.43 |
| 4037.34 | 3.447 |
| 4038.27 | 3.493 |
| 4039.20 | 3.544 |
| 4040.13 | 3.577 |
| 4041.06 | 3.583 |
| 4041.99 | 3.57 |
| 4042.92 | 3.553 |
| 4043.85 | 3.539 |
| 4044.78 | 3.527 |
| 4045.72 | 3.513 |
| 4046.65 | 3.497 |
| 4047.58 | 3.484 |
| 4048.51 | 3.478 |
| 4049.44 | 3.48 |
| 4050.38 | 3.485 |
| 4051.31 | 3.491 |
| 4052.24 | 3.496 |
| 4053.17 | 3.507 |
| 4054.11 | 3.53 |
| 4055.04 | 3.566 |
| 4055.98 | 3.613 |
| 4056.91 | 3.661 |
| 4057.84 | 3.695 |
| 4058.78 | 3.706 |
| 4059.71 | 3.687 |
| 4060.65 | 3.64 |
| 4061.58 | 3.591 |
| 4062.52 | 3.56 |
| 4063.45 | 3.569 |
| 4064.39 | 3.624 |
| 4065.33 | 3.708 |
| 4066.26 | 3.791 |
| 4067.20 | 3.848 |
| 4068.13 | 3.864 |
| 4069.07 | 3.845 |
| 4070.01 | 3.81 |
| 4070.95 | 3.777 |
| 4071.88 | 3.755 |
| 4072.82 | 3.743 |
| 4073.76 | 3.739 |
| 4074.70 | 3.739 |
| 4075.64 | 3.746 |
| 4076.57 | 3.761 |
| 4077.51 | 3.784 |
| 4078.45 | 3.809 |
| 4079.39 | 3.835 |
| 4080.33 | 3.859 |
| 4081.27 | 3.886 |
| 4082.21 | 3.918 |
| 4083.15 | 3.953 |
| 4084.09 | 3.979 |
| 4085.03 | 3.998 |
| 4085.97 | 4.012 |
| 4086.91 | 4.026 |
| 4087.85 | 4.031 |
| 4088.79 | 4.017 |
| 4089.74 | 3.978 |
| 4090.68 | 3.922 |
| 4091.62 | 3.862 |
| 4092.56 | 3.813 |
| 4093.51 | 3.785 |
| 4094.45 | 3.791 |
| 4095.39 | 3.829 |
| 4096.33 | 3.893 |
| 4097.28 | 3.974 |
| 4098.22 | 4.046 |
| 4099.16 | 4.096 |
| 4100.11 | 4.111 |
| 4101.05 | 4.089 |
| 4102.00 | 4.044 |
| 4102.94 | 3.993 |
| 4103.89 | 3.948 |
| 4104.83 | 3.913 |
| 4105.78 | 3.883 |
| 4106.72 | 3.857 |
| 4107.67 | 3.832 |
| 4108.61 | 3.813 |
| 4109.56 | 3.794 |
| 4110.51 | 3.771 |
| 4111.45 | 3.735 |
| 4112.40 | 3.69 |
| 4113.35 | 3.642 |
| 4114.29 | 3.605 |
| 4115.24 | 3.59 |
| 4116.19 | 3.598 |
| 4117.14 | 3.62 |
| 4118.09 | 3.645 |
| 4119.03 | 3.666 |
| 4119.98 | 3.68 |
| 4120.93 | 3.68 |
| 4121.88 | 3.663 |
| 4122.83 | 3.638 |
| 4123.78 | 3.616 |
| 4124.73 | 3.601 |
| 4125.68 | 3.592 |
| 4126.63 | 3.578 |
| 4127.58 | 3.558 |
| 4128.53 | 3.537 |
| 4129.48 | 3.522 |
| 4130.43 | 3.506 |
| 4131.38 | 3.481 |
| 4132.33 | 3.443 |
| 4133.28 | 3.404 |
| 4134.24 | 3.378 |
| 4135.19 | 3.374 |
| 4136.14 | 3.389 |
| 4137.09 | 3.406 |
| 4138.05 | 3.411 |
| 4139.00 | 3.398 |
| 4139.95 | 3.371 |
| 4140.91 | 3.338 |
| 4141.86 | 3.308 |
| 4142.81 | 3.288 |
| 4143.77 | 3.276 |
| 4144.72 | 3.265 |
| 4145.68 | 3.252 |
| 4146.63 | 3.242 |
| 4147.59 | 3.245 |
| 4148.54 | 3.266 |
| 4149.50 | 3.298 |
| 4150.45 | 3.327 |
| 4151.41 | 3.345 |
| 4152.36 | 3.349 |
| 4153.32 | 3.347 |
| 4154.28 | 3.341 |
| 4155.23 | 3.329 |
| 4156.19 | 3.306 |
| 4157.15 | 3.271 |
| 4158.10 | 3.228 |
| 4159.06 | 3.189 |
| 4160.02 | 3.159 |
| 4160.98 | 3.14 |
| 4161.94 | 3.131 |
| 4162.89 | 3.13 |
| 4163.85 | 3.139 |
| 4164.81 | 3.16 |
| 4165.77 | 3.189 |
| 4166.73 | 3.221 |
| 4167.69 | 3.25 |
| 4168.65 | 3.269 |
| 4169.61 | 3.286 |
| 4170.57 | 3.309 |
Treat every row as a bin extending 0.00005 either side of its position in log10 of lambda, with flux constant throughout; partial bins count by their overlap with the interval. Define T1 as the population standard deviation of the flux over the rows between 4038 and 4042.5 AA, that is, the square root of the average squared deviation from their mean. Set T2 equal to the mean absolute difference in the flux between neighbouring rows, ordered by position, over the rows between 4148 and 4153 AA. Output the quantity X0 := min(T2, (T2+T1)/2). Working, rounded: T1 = 0.033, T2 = 0.021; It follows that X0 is 0.021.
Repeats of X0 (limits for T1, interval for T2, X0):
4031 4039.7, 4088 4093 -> 0.042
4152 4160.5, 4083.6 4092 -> 0.028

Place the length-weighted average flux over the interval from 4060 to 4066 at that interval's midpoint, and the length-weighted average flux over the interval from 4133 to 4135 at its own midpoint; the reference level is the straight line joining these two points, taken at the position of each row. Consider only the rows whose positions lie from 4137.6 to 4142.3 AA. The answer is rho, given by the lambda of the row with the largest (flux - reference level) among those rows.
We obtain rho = 4138.05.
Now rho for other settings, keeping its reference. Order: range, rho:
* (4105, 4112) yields 4105.78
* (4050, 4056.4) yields 4055.98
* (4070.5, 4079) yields 4078.45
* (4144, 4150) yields 4149.50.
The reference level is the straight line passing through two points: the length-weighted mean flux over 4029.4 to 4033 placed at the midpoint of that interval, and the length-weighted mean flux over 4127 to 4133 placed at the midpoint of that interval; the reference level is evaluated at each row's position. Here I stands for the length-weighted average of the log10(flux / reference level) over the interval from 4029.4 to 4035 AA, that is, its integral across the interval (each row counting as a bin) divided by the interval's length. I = 0.001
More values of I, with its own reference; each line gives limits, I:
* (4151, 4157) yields -0.024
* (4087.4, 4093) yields 0.053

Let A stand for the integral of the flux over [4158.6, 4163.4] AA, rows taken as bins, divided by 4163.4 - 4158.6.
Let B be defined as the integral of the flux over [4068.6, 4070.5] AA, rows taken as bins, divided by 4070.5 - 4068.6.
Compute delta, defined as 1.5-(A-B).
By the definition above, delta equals 2.2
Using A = 3.15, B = 3.81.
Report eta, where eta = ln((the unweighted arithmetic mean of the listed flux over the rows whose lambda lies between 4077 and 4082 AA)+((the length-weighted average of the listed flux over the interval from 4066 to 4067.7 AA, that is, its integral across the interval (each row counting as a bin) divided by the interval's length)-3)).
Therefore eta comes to 1.54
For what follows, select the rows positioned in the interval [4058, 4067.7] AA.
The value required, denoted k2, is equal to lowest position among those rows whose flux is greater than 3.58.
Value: 4058.78 AA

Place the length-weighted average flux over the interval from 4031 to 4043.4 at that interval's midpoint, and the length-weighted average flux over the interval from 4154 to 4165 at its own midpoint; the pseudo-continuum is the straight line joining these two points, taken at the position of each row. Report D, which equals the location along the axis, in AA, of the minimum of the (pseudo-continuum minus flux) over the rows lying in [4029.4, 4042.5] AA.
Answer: 4041.06 AA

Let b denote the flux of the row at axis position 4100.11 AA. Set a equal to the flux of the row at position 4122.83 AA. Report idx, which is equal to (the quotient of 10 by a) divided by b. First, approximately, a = 3.638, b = 4.111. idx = 0.67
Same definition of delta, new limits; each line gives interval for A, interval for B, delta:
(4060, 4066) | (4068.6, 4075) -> 1.6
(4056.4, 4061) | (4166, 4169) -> 1.1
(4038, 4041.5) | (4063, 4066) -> 1.6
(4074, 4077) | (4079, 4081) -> 1.6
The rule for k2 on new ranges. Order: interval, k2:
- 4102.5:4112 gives 4102.94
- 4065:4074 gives 4065.33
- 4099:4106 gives 4099.16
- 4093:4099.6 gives 4093.51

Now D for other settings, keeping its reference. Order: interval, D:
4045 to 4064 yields 4058.78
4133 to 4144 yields 4138.05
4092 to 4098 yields 4097.28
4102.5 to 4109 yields 4102.94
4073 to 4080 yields 4079.39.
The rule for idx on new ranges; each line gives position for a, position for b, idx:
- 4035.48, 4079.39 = 0.76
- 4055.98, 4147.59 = 0.85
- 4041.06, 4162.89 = 0.89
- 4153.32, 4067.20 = 0.78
